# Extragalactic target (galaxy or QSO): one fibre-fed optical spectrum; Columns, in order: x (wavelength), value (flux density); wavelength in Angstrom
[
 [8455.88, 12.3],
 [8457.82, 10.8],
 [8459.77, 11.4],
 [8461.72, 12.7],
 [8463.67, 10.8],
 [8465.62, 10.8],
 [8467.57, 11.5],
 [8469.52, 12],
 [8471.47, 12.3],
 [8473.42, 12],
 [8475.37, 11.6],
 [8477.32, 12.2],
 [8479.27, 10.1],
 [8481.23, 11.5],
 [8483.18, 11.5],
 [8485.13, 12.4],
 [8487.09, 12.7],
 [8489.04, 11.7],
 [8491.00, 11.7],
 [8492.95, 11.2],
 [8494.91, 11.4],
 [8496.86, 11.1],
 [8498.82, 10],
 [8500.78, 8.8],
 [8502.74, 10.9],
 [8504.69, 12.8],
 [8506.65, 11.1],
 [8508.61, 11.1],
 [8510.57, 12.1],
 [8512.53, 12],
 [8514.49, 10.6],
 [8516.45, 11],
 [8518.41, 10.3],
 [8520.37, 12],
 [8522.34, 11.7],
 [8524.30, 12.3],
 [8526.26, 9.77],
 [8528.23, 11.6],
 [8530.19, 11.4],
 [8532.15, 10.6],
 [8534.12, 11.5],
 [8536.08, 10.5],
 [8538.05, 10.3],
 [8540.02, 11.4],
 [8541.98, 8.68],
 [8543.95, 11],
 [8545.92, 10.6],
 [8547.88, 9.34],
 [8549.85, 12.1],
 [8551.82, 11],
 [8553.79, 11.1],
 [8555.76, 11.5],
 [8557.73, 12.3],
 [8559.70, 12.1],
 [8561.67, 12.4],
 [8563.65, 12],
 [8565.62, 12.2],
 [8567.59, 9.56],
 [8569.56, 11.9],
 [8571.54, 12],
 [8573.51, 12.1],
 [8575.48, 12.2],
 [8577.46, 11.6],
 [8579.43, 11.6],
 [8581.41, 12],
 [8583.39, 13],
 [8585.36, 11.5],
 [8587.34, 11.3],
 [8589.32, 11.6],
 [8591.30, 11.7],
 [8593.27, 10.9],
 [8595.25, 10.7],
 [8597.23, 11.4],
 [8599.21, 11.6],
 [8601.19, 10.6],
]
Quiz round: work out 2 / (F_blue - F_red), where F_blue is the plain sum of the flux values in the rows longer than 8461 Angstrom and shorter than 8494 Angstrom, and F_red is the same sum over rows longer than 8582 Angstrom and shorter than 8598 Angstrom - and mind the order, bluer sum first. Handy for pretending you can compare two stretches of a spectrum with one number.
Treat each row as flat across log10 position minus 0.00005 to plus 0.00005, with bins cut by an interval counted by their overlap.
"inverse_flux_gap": 0.019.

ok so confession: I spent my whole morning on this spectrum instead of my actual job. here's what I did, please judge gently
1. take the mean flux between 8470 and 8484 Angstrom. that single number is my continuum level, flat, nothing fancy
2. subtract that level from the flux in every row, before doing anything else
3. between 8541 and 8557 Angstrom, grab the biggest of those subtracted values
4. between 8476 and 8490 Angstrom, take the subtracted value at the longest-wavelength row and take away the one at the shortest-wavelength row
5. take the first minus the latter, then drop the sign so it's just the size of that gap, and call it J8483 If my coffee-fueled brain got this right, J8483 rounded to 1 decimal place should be 1.0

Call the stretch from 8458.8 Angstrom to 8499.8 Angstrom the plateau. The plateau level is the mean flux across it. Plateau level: 11.6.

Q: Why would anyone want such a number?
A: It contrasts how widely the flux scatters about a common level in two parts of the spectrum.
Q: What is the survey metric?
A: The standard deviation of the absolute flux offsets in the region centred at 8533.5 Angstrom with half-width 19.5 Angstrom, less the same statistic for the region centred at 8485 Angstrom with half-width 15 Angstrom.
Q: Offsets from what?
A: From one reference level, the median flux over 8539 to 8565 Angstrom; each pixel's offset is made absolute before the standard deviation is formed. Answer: 0.20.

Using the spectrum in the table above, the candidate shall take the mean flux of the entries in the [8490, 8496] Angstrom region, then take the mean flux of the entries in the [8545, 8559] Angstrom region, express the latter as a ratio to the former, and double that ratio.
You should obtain 1.95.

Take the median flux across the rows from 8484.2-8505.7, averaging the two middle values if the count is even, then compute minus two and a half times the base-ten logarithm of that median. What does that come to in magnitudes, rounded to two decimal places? -2.64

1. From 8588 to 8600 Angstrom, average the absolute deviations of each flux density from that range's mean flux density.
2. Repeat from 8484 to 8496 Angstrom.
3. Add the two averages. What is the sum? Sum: 0.81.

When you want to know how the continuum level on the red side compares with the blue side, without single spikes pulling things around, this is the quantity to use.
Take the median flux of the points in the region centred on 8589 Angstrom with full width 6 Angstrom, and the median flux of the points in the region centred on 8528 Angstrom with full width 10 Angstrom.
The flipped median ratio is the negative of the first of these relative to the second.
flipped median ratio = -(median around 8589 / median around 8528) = -1.02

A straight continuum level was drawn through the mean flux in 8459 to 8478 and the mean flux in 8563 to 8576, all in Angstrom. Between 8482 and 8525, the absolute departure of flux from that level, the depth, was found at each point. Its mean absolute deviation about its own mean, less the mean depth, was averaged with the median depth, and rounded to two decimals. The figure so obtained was 0.17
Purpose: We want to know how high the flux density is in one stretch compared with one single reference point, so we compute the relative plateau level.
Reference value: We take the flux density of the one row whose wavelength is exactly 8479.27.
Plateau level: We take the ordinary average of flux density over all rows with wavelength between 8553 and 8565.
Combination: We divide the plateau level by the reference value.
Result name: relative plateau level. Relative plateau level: 1.18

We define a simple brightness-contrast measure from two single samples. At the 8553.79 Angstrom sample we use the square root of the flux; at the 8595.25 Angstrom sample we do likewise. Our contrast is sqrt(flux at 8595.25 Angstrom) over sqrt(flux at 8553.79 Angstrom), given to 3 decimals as 0.982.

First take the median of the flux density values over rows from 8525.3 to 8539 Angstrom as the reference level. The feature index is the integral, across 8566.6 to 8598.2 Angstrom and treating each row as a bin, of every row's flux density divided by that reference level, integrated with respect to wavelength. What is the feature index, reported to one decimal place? 34.5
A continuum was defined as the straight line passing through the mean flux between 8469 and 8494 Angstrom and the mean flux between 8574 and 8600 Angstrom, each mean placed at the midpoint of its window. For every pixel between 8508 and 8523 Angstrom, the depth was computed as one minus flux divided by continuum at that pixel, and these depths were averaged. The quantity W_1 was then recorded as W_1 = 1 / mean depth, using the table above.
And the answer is 32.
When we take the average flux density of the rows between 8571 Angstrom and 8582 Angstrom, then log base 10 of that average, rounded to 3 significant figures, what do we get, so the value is 1.08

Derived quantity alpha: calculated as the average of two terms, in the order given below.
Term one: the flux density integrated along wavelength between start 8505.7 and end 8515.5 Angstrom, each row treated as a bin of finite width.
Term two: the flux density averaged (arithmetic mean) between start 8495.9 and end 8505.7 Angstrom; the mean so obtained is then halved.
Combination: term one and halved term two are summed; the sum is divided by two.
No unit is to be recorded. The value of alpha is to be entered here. 58.4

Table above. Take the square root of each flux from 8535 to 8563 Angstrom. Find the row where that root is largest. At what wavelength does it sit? 8561.67 Angstrom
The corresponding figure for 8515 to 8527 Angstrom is 8524.30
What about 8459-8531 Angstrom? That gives 8504.69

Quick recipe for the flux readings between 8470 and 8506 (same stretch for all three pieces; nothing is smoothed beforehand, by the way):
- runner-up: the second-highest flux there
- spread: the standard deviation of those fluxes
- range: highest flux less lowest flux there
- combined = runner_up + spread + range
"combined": 17.7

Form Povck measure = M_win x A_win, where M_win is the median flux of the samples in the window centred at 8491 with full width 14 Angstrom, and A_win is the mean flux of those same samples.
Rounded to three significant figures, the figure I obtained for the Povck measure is 137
